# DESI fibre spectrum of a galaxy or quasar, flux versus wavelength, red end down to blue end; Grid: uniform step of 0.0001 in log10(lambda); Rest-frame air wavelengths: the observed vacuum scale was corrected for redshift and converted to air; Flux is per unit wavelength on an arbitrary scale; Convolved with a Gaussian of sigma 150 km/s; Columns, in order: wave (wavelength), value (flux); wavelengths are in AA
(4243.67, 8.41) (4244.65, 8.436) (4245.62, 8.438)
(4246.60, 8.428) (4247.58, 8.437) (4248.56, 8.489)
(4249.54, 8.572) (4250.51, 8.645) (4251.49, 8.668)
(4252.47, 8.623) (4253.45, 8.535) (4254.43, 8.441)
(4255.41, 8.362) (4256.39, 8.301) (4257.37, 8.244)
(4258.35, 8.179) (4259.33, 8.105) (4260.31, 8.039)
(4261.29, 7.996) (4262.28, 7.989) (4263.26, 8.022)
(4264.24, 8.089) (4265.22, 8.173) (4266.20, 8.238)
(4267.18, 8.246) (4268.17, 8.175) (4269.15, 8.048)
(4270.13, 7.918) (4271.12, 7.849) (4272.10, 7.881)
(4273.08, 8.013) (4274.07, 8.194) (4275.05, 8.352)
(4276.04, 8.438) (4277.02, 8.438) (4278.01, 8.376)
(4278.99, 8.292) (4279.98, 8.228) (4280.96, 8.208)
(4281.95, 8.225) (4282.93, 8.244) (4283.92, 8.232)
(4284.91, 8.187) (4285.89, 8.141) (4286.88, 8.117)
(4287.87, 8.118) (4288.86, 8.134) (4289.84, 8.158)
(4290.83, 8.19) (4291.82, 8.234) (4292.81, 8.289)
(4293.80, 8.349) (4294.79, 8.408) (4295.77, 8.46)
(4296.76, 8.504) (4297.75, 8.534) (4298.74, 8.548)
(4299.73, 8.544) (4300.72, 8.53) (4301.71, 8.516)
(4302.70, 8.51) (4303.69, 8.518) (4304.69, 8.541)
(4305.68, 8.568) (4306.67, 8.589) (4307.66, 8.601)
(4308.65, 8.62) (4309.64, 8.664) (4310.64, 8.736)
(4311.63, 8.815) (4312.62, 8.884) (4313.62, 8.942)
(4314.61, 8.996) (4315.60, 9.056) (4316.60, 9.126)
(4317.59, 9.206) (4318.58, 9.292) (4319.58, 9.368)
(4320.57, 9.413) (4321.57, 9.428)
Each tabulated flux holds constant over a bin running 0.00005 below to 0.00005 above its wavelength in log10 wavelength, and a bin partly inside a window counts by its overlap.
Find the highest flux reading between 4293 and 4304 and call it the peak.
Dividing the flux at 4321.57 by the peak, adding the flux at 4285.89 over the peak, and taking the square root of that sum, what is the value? 1.43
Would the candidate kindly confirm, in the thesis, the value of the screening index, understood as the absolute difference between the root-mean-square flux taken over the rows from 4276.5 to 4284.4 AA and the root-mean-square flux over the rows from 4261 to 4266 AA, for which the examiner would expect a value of 0.23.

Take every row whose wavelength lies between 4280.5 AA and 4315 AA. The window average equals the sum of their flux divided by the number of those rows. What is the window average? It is 8.45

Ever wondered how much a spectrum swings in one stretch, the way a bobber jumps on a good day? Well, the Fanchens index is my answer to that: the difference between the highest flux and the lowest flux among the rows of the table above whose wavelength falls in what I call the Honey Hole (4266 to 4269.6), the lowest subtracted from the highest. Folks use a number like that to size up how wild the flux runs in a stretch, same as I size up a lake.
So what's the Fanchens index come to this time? 0.20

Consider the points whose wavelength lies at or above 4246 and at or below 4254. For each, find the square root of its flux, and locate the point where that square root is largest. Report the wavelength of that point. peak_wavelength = 4251.49 AA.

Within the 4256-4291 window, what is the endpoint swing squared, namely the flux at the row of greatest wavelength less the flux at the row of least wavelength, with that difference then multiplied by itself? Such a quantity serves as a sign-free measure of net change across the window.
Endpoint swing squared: 0.01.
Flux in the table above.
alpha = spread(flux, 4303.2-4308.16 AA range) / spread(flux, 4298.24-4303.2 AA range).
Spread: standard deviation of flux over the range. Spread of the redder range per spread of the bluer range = 2.04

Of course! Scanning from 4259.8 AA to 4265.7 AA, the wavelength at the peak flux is 4265.22 AA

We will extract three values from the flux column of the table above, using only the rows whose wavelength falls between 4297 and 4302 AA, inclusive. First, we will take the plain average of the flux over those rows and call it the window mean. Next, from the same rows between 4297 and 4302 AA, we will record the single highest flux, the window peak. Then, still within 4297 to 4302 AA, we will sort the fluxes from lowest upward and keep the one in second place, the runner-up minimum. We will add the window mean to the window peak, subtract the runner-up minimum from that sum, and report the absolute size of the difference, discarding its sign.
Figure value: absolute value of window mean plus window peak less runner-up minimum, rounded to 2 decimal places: 8.55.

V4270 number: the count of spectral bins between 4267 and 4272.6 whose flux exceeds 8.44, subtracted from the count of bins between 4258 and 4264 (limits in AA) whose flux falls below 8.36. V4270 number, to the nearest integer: 6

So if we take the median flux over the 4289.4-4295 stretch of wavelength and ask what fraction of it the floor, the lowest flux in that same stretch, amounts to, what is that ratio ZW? 0.987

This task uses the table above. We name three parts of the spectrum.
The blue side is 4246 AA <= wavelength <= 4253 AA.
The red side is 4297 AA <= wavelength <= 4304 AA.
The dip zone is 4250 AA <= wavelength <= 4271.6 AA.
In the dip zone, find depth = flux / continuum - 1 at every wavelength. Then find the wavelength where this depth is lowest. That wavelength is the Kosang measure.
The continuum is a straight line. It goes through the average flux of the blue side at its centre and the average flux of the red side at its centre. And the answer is 4271.12 AA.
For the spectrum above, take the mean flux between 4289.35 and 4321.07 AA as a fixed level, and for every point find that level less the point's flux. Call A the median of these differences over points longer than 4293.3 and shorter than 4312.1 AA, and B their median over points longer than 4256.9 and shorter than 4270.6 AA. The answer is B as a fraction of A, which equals 4.2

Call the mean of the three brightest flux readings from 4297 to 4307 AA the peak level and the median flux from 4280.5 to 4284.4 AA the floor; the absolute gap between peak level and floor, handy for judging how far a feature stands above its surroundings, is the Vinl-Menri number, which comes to 0.34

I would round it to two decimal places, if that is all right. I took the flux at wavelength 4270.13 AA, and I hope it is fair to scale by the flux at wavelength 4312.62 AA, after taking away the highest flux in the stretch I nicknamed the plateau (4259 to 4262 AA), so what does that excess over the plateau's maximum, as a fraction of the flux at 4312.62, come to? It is -0.02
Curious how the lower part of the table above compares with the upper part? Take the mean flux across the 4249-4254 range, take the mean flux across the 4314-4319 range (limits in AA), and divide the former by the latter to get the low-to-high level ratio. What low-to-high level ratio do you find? 0.942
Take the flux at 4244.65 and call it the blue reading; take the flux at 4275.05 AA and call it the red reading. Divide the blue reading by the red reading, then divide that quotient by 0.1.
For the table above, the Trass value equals 10.10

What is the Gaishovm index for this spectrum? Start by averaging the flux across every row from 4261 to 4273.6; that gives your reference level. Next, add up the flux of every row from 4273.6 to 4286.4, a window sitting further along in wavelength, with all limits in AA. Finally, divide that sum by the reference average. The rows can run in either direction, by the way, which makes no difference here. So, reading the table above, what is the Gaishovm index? 13.4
